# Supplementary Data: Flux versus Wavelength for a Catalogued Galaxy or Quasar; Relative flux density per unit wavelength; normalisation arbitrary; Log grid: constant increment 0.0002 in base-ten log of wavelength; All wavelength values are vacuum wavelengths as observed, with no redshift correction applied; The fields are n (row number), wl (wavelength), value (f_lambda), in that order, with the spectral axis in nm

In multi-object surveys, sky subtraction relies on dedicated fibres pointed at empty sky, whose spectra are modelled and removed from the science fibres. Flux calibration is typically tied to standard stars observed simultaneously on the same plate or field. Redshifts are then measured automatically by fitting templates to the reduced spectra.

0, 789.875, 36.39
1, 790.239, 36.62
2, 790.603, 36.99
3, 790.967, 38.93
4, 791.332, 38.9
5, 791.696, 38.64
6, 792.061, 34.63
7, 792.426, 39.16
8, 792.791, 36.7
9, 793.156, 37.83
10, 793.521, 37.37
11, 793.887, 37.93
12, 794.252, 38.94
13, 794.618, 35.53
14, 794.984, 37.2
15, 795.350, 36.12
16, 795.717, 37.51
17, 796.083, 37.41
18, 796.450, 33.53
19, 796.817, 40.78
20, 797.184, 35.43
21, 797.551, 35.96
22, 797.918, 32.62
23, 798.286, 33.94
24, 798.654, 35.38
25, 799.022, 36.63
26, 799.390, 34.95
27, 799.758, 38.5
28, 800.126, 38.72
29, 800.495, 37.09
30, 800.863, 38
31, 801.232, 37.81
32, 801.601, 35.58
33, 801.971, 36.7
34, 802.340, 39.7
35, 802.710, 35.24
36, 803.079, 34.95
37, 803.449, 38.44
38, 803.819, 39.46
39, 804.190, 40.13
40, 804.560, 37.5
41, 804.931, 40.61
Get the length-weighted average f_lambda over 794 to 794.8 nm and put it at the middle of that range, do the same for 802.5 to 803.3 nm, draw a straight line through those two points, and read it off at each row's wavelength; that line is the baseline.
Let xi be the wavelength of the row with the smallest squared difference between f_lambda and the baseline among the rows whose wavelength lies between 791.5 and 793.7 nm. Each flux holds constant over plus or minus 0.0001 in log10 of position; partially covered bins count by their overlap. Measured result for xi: 793.521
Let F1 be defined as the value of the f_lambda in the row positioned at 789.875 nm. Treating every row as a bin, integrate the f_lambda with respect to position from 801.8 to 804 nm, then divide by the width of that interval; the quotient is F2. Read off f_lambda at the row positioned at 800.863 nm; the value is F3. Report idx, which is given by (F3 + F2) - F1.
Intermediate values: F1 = 36.39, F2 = 37.4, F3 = 38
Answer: 39.0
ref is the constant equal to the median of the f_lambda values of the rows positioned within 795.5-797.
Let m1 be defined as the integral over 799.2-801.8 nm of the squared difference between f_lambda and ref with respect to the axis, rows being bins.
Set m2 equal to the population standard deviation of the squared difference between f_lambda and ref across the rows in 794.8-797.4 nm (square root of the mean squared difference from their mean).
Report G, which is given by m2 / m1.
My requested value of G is 1.19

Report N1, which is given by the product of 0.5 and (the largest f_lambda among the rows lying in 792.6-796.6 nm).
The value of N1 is 19.5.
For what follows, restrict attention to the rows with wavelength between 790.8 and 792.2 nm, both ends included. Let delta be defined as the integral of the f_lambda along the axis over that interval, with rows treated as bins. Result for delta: 53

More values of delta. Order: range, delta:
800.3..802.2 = 71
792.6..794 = 52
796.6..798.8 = 78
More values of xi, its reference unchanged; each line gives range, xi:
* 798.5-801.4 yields 799.022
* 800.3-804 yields 801.601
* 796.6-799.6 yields 799.022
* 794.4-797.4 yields 794.984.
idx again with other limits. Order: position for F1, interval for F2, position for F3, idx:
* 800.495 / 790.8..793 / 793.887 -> 38.7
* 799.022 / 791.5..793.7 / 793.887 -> 38.7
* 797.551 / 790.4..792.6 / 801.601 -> 37.5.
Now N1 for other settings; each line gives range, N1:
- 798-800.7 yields 19.4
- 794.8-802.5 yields 20.4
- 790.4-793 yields 19.6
